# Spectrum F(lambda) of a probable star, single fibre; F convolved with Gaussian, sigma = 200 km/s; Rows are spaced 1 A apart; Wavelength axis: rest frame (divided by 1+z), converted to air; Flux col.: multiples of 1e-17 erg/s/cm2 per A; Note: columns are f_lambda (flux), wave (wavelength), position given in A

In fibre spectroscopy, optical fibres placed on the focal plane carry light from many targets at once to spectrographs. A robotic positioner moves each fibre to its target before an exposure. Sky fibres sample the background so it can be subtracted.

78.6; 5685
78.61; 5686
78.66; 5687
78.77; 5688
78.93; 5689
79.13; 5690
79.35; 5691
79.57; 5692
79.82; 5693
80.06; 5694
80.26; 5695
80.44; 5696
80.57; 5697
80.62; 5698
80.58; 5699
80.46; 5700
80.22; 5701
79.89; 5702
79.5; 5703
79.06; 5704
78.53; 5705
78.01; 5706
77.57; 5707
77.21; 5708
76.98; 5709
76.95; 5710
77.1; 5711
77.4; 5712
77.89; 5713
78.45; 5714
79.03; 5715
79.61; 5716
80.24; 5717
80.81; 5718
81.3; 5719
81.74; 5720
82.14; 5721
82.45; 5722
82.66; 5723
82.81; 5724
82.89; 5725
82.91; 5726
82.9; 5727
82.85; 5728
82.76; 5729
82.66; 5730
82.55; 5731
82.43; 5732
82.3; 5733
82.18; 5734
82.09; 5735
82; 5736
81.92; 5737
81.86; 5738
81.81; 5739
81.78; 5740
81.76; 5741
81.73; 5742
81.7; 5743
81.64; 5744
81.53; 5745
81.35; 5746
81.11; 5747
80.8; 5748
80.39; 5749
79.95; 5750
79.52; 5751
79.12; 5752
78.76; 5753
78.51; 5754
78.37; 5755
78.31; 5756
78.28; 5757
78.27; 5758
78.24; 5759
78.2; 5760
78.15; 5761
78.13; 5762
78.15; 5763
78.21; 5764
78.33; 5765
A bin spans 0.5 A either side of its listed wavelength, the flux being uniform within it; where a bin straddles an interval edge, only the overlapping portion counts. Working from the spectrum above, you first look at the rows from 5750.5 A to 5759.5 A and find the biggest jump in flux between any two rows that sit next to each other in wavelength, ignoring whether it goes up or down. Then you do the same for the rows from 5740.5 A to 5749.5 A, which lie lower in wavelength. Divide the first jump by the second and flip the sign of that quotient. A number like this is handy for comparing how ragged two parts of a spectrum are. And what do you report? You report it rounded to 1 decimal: -1.0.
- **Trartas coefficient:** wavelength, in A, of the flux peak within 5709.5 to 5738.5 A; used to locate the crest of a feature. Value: 5726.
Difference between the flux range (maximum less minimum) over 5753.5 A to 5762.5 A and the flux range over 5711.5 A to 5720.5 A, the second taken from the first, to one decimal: -4.0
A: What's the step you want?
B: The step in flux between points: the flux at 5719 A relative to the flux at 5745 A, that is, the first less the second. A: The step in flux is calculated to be 0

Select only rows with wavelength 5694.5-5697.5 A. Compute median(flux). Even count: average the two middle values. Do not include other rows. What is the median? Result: 80.4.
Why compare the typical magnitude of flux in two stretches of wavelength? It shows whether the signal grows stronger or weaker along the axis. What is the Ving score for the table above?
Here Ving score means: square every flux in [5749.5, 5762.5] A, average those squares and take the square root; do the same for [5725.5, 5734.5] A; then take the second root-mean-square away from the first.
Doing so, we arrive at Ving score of -4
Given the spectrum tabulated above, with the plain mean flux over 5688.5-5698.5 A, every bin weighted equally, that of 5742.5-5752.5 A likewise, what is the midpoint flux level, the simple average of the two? 80.3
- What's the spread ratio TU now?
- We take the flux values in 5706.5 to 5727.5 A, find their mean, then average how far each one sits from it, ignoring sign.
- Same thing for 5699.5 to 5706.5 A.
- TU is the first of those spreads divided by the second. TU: 2.9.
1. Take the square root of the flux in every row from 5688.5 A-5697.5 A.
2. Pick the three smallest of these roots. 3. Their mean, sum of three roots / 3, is 8.90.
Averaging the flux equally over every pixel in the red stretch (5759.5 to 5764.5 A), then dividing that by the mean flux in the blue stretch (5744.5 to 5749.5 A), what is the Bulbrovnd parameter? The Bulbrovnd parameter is 0.96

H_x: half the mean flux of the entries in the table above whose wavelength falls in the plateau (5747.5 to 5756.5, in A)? 39.7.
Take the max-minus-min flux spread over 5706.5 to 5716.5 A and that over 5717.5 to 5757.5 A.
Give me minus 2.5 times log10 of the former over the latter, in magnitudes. 0.6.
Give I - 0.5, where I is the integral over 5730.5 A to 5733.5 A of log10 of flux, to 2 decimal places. 5.25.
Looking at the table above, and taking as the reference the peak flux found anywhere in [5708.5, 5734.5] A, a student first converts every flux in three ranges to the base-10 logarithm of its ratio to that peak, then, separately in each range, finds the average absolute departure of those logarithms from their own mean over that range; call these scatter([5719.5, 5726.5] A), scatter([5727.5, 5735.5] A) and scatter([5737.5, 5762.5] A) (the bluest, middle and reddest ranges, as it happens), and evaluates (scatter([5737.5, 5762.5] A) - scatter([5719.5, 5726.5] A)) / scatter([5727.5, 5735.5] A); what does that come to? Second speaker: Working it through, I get 4.9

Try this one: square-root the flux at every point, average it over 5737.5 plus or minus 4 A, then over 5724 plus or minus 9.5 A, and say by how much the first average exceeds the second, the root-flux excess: 0.00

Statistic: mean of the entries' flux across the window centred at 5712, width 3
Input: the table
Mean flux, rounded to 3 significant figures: 77.5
